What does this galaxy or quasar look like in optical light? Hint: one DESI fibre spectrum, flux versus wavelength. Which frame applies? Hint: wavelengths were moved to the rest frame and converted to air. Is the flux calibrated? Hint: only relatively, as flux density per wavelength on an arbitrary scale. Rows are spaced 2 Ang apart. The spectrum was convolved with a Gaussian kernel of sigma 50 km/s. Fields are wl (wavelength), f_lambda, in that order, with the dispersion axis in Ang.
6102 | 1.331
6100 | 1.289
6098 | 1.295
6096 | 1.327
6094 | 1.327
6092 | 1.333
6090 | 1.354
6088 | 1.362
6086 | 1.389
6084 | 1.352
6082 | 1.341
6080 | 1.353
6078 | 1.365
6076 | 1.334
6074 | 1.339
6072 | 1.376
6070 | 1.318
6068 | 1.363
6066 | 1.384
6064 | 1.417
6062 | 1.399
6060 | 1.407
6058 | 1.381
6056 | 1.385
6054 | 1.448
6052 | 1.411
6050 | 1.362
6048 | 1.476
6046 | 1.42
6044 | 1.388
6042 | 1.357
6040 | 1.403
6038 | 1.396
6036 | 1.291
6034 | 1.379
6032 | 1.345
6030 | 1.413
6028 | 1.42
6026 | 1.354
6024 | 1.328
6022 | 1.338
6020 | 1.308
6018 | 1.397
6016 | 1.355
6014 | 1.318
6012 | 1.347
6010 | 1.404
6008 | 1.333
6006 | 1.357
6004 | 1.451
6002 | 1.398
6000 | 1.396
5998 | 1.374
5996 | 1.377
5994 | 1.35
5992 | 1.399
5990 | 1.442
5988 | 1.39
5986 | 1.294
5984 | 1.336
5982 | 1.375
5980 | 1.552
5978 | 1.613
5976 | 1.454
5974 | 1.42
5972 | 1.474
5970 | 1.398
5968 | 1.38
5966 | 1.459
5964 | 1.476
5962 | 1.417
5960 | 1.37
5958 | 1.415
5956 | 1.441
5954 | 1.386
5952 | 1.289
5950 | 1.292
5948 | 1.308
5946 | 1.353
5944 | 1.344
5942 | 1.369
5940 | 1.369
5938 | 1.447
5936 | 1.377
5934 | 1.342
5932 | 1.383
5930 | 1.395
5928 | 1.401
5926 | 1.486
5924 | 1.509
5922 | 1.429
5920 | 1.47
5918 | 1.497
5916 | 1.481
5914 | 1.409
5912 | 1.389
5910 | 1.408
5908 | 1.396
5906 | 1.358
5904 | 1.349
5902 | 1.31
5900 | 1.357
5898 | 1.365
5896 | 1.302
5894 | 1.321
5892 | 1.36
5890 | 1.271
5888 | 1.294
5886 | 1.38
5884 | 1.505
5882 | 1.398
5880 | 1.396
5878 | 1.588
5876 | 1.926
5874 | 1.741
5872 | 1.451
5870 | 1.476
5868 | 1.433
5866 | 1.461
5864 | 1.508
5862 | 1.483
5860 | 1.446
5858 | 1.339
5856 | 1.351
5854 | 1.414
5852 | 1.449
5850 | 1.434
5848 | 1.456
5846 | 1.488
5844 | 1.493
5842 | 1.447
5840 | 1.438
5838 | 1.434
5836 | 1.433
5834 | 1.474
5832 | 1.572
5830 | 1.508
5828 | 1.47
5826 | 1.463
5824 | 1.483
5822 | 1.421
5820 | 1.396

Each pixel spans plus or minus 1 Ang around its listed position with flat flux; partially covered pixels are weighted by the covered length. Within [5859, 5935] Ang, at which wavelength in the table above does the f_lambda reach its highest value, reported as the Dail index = 5876 Ang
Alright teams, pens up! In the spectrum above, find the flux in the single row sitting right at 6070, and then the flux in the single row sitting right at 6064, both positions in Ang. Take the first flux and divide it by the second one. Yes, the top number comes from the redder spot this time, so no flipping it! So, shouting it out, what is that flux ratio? 0.93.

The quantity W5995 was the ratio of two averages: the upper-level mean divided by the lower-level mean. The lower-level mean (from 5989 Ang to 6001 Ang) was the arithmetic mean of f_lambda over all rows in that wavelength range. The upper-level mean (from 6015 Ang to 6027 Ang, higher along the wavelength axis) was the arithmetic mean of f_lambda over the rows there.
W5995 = 0.969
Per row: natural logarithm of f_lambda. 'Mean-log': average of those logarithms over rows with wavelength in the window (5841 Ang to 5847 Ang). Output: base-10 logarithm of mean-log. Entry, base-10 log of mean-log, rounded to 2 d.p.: -0.41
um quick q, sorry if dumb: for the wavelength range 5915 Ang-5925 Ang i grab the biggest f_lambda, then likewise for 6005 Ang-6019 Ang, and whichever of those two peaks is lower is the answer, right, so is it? 1.40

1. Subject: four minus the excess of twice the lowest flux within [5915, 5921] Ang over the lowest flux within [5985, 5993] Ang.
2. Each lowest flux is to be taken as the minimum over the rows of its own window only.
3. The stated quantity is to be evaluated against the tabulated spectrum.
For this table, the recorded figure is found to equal 2.35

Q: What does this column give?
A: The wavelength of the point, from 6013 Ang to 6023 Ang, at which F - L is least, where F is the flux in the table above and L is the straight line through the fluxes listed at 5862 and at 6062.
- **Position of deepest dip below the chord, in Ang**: 6020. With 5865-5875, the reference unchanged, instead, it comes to 5868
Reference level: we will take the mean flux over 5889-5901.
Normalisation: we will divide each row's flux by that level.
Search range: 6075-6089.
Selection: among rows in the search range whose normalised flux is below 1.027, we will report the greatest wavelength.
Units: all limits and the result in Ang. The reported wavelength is 6088 Ang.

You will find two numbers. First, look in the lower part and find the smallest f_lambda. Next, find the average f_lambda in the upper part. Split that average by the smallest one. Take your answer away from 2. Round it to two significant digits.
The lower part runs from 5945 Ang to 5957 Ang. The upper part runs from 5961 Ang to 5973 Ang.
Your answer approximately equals 0.89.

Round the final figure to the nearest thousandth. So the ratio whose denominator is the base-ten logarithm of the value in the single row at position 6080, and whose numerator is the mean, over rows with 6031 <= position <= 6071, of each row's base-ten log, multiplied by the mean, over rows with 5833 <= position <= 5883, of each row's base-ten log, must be 0.182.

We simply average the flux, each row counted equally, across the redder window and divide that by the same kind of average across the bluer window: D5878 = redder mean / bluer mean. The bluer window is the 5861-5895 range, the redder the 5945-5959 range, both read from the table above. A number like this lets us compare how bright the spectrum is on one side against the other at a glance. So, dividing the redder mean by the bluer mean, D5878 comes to 0.922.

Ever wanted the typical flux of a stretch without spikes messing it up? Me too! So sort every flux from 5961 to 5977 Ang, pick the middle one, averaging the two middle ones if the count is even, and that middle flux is 1.44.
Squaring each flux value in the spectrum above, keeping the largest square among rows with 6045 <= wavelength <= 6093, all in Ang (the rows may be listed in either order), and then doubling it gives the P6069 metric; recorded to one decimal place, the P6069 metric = 4.4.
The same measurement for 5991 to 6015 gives 4.2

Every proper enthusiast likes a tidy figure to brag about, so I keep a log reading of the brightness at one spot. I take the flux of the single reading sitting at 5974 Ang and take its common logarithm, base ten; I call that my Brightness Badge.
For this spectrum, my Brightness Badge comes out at 0.152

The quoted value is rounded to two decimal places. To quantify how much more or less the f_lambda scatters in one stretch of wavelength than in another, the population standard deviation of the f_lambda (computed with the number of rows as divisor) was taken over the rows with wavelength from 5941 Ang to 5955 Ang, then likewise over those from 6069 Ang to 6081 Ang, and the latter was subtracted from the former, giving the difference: 0.02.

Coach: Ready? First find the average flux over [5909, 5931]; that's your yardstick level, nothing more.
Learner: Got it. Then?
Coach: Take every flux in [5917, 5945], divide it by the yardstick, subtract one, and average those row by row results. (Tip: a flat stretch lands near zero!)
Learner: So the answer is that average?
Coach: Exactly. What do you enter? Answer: -0.019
